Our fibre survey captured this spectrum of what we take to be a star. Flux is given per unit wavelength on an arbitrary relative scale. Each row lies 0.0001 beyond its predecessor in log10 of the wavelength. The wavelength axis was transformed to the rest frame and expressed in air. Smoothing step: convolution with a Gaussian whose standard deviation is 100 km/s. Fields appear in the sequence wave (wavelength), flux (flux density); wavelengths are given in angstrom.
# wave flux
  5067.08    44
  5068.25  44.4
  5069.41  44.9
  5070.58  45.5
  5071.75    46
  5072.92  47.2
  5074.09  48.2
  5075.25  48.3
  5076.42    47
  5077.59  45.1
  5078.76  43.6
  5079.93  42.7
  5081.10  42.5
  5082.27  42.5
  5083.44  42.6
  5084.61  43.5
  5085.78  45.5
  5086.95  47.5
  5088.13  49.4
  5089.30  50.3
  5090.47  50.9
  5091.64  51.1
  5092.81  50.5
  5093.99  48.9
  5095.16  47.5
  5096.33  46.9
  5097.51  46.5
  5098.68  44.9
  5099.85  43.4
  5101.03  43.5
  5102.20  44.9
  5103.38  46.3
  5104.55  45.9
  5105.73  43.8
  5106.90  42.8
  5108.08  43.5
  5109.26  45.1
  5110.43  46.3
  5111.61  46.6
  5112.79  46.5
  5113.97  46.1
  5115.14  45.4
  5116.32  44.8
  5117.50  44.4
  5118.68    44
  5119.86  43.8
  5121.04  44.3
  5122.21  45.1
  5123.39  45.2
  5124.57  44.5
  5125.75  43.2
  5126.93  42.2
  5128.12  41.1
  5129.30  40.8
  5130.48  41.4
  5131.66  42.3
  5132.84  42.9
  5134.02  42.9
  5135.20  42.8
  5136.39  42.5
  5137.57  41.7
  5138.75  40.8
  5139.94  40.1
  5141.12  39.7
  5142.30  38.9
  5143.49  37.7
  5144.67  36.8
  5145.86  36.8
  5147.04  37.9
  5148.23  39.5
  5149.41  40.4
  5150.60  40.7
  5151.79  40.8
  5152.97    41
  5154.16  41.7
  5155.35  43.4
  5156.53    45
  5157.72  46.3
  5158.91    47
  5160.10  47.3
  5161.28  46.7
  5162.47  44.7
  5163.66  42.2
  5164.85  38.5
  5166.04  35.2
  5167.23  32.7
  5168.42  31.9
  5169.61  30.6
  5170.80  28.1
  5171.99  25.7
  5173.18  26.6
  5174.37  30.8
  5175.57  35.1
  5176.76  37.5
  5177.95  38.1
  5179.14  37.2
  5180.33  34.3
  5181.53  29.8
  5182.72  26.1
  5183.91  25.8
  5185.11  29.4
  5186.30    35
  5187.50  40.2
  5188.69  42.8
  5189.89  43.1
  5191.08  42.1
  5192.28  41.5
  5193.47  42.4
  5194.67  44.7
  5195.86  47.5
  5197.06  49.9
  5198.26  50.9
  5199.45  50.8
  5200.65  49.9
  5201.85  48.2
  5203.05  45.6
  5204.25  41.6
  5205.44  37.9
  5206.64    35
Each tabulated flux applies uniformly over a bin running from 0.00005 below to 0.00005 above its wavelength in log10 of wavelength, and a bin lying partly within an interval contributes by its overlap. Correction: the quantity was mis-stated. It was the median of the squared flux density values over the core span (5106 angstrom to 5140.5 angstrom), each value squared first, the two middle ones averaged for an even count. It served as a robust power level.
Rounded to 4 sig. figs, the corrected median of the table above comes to 1892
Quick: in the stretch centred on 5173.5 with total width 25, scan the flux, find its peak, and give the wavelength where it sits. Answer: 5161.28 angstrom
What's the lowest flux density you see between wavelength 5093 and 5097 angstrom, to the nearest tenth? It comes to 46.9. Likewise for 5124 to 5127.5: 42.2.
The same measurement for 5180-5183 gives 26.1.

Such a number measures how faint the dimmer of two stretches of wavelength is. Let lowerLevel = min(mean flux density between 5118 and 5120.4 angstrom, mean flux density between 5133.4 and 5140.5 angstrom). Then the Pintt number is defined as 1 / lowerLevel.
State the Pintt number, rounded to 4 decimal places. 0.0239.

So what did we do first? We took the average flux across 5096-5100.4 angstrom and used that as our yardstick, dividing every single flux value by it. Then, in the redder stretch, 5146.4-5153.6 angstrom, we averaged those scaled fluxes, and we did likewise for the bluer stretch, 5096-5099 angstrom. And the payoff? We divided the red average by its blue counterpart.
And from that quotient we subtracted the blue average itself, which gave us -0.15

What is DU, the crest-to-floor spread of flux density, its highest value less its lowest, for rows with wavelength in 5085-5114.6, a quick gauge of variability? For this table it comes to 8.3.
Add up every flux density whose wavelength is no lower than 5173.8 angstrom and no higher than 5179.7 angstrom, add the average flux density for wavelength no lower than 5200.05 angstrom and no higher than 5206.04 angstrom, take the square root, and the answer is 14.9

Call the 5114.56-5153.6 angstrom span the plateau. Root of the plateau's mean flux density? 6.5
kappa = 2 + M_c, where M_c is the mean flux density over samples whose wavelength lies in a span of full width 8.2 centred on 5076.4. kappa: 48.0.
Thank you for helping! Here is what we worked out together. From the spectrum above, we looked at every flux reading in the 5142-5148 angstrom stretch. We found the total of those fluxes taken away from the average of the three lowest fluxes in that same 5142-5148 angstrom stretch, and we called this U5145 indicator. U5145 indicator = -151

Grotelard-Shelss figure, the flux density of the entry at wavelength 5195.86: 47.5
